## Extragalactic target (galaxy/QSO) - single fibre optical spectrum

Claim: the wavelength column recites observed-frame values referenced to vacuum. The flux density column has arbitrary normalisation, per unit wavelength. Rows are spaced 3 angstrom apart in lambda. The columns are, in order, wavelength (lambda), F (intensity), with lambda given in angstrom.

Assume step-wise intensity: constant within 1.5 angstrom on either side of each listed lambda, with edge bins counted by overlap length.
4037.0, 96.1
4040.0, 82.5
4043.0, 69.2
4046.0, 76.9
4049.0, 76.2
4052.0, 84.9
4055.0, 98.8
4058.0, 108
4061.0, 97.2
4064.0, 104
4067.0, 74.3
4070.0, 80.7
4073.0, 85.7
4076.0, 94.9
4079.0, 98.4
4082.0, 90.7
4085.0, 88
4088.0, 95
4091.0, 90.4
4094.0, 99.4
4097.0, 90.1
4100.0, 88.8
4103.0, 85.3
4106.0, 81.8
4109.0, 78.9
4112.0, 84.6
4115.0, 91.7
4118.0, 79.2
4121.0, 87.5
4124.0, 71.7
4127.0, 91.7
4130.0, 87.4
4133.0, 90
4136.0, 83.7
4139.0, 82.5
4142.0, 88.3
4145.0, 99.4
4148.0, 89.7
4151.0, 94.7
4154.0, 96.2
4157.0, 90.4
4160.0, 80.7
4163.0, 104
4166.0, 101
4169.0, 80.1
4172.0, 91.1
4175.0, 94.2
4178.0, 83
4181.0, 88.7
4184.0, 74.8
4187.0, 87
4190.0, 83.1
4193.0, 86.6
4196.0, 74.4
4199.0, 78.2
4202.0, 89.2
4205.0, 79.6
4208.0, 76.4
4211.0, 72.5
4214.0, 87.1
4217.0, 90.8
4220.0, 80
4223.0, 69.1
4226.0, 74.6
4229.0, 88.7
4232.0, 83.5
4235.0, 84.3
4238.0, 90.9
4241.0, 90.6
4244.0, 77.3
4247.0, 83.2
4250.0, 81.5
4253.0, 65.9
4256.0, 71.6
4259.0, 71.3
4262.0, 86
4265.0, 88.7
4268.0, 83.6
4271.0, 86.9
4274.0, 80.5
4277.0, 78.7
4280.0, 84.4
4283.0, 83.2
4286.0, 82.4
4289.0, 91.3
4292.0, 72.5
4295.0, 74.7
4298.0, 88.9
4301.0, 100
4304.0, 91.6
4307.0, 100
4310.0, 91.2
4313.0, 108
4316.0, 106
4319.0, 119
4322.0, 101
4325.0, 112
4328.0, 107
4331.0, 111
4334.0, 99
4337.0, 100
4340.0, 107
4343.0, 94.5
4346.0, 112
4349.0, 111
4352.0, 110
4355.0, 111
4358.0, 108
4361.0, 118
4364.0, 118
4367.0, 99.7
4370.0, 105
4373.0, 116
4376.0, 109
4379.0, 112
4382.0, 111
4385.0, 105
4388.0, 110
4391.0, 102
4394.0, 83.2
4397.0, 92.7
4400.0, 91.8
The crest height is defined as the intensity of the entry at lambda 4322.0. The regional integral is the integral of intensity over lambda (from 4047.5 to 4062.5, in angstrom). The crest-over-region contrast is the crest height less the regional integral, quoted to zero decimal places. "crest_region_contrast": -1294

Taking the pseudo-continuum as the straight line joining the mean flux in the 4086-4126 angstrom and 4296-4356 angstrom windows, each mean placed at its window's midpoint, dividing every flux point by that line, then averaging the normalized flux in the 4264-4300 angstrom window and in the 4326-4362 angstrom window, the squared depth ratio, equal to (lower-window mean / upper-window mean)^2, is 0.66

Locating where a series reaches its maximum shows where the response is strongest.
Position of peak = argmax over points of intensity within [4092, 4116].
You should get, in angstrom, 4094.0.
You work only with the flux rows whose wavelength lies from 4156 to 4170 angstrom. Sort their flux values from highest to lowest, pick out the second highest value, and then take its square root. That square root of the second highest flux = 10.0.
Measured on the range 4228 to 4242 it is 9.5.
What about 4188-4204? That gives 9.3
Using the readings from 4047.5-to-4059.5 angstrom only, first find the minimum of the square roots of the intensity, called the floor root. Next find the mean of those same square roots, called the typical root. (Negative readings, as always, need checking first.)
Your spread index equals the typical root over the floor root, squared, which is 1.20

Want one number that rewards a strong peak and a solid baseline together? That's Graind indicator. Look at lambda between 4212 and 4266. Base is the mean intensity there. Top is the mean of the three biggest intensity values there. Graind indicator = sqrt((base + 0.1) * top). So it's 86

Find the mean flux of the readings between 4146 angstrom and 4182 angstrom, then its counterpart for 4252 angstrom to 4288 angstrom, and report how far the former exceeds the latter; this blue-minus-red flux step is 11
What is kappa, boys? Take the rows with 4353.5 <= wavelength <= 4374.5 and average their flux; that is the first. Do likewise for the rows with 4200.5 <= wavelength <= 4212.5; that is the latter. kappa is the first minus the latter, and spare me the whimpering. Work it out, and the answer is 31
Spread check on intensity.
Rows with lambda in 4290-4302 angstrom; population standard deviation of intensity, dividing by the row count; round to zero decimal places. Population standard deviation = 11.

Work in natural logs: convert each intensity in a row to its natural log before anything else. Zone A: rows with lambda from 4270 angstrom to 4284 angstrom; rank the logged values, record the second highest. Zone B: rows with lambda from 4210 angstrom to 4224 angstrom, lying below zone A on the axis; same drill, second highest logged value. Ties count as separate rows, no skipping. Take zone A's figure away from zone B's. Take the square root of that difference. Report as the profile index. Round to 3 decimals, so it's 0.177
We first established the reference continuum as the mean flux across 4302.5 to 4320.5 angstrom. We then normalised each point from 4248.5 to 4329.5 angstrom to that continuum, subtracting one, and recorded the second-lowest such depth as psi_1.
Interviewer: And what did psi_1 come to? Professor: -0.31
